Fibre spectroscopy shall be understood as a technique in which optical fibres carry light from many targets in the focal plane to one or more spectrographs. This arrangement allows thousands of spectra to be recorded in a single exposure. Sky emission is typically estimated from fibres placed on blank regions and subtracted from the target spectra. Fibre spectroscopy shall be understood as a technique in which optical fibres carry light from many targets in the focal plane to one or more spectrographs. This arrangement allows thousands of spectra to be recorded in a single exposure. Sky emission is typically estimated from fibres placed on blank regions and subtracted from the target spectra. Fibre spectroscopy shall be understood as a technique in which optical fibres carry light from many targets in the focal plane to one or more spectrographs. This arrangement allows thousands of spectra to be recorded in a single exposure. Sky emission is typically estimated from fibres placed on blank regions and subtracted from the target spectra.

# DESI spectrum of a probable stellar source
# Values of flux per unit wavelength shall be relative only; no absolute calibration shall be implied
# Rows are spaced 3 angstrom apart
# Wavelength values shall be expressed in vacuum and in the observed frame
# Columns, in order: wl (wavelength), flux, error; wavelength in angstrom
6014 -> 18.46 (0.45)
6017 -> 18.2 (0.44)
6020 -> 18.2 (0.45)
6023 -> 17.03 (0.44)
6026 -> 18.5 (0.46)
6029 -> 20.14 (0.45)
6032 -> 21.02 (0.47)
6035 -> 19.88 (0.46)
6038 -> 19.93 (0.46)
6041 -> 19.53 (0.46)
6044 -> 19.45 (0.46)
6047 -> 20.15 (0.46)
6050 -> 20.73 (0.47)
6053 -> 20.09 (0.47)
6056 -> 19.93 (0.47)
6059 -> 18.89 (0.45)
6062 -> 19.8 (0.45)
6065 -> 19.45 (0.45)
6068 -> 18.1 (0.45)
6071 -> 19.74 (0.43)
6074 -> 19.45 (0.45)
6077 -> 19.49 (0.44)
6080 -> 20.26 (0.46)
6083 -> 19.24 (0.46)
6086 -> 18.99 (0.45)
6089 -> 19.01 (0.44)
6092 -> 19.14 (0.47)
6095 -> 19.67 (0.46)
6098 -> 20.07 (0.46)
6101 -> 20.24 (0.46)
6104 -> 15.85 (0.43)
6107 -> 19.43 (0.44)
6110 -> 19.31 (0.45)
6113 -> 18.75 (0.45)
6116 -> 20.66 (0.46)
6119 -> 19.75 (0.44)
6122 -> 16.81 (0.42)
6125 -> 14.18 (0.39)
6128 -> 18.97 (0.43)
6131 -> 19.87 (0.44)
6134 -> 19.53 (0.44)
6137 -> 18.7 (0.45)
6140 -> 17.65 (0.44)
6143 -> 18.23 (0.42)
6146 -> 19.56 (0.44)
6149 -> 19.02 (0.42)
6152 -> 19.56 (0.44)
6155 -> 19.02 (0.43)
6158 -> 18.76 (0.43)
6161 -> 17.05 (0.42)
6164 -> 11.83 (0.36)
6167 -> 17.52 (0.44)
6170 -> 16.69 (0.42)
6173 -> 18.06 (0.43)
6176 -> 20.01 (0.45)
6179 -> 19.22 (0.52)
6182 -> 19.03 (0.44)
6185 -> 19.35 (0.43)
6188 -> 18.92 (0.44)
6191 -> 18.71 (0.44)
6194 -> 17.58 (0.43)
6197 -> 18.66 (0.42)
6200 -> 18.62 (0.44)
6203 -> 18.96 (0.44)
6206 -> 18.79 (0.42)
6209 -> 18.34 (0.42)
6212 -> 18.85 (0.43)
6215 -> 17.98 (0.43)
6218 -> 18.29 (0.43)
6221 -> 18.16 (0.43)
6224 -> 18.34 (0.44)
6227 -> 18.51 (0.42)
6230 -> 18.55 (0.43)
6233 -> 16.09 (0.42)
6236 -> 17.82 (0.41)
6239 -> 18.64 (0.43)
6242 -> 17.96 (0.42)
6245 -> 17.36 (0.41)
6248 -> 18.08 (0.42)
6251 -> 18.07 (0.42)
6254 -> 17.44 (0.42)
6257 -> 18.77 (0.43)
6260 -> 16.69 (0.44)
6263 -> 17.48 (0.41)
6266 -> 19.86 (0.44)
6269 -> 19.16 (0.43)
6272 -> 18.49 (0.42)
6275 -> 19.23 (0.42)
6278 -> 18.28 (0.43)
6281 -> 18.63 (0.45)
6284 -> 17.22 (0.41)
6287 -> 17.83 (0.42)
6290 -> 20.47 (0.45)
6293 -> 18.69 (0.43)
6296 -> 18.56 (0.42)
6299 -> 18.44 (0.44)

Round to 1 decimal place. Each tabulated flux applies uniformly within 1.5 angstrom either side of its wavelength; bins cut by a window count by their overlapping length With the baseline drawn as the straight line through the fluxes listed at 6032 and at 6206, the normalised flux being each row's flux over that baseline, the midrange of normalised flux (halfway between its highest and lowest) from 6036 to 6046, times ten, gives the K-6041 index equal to 9.4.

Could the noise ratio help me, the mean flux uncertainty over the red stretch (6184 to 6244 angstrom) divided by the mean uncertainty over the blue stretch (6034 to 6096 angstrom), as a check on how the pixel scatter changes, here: 0.940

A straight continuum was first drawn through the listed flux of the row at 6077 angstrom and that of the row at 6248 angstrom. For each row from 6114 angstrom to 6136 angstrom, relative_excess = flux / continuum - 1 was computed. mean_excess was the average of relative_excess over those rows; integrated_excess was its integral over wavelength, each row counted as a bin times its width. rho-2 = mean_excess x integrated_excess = 0.018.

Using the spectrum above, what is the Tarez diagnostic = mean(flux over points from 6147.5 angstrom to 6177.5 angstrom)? 17.8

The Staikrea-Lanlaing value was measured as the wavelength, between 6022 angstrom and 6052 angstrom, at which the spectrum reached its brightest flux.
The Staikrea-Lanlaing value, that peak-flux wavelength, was 6032 angstrom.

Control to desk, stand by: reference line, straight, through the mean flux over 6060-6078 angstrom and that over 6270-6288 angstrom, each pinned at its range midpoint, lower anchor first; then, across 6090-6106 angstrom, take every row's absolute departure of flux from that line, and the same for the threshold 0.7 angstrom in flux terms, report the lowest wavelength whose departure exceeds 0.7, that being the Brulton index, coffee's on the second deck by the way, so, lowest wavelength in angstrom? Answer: 6098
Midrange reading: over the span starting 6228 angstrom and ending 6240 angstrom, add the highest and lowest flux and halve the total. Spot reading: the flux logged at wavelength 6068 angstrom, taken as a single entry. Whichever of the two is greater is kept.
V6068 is 18.1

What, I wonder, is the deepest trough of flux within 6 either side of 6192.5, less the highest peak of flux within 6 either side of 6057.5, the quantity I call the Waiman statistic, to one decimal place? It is -2.5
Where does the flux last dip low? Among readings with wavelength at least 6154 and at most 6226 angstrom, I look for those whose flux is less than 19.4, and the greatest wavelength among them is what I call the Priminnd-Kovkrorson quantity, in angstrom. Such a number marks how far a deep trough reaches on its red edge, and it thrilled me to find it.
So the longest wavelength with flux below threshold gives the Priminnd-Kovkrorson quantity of 6224 angstrom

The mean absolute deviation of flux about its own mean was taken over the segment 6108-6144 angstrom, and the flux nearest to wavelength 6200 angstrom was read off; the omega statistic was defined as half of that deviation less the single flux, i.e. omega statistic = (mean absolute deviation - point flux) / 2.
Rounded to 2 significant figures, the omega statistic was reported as -8.7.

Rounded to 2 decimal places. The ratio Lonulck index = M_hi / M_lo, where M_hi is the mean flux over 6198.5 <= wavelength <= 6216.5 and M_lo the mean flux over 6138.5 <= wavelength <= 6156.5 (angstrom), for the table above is 0.99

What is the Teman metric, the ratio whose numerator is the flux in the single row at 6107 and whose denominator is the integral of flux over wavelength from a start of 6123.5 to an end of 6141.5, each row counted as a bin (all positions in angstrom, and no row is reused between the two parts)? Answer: 0.0595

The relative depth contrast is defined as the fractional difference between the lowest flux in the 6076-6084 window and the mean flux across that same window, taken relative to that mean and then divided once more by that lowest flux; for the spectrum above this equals -0.001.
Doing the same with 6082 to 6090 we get 0.000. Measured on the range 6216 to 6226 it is 0.000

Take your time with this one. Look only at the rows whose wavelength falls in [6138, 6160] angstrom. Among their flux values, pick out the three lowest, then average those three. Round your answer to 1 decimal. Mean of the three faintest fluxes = 18.2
